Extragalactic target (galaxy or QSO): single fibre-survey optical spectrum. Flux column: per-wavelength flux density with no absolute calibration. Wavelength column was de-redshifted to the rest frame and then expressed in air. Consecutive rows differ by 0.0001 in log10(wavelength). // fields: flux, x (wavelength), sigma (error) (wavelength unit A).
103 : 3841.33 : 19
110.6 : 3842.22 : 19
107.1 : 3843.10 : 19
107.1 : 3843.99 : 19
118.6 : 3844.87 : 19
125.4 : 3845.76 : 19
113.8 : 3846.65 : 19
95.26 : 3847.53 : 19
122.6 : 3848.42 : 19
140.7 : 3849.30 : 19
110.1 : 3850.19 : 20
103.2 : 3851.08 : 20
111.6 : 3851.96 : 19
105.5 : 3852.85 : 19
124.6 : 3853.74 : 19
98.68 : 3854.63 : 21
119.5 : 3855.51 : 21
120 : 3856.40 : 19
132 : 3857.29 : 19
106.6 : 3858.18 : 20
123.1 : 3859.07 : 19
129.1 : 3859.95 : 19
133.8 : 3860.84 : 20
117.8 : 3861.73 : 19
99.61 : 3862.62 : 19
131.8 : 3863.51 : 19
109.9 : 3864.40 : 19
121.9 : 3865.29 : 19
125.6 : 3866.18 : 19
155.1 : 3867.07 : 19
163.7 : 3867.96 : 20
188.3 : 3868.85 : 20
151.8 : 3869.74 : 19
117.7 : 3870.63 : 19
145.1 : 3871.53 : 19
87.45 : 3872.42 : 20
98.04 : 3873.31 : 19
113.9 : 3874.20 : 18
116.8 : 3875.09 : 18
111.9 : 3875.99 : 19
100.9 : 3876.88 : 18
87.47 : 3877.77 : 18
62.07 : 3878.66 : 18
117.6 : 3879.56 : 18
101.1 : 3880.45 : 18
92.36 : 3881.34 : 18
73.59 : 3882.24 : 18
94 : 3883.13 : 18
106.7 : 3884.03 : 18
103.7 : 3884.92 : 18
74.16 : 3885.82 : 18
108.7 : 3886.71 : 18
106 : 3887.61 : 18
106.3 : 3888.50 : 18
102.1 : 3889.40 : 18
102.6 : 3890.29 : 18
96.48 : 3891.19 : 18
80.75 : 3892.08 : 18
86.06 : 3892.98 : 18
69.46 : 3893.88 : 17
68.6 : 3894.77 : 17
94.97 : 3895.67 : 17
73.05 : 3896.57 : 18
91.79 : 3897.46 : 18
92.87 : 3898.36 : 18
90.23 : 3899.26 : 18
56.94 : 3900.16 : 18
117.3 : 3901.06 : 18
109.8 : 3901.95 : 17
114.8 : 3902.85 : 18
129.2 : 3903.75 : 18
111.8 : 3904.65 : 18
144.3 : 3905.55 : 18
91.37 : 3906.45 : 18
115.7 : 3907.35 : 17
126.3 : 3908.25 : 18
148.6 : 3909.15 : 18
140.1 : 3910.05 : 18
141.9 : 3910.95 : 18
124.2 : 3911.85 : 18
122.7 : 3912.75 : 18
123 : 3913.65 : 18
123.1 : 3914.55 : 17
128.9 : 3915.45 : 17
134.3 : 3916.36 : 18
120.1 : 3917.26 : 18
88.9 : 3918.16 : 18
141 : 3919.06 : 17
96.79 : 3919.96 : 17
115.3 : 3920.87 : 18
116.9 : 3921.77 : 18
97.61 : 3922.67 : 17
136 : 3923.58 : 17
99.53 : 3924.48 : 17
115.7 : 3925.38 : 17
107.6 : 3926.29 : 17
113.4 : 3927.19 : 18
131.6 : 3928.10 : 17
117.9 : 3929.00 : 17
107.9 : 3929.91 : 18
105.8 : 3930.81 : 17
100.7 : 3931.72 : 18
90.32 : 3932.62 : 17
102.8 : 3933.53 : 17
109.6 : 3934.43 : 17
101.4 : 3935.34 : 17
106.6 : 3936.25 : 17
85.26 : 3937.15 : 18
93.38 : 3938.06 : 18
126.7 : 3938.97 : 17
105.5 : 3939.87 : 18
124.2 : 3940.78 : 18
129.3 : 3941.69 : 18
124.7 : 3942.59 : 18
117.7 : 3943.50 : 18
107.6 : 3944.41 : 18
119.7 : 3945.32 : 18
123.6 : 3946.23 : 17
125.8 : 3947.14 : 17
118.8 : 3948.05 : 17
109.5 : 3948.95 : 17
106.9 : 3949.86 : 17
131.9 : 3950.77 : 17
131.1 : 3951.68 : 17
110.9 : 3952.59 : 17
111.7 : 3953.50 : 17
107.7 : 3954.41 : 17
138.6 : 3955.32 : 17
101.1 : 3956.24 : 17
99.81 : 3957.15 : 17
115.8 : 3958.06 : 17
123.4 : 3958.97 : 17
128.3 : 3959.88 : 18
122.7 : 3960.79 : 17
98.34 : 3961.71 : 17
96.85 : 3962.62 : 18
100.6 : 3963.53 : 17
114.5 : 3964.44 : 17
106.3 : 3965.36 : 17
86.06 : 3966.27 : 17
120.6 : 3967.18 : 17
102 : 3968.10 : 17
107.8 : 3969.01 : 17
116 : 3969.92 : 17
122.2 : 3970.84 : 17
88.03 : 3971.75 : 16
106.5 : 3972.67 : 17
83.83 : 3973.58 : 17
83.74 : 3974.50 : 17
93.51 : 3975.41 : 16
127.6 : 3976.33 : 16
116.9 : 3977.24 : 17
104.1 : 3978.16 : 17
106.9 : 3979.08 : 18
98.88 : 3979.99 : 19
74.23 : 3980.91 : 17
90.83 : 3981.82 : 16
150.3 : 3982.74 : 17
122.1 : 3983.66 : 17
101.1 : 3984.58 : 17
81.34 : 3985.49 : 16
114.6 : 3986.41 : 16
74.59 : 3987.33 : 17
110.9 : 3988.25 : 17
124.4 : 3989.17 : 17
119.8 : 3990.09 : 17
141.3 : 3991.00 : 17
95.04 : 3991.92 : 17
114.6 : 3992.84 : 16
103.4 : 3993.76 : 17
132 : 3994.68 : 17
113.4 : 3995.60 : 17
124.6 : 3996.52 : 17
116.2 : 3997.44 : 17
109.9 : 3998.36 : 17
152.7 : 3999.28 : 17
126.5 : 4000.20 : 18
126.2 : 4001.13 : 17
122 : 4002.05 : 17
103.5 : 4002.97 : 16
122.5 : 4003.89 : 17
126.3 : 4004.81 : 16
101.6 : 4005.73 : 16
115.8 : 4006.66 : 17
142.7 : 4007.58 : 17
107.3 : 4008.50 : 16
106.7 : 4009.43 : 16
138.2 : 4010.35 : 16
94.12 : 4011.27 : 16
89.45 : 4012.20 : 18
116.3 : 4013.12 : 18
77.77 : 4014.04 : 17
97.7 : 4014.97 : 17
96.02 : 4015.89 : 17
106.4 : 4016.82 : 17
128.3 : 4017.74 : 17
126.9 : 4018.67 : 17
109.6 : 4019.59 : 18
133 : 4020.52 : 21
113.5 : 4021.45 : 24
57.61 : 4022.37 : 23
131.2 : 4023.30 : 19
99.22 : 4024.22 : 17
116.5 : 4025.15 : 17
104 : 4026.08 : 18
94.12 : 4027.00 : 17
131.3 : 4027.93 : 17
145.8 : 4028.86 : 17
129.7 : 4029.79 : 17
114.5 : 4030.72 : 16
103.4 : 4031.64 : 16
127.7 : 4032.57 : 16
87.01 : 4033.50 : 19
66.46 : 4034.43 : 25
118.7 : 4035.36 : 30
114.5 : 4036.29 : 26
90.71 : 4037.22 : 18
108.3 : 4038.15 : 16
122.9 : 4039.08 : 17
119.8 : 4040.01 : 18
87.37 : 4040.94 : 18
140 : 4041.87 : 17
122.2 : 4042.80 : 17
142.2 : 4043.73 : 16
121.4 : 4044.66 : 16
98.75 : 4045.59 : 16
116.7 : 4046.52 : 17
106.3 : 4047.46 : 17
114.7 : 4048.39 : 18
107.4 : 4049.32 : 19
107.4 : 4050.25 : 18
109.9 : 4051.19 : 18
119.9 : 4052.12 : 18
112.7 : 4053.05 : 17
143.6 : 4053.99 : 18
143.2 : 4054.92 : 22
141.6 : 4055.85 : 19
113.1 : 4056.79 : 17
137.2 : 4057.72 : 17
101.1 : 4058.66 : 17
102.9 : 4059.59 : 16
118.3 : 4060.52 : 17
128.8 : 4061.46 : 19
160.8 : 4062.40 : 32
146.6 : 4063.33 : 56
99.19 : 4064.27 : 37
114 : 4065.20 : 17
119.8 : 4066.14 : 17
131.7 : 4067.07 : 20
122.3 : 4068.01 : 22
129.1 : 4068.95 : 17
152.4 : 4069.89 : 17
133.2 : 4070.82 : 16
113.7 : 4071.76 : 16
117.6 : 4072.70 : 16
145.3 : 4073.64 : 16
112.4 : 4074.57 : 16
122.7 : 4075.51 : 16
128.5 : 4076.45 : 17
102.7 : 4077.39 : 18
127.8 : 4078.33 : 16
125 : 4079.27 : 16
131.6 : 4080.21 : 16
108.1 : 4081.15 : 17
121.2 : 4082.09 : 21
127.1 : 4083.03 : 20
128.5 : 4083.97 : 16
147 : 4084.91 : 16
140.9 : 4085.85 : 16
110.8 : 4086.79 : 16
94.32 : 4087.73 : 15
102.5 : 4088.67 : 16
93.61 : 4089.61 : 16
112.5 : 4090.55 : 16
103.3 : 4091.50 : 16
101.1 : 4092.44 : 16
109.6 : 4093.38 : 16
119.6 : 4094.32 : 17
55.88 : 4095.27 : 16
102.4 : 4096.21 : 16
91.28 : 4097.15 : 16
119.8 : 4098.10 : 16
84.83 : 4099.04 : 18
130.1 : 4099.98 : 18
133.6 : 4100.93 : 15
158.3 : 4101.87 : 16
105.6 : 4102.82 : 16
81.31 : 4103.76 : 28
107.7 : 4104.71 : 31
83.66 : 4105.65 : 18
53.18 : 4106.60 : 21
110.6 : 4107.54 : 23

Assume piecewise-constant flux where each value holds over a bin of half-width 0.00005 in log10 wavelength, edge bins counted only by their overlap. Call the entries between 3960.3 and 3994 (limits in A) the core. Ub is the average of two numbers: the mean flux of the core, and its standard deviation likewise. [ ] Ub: 62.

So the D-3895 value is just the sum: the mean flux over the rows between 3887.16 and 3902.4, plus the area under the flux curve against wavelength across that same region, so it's 1477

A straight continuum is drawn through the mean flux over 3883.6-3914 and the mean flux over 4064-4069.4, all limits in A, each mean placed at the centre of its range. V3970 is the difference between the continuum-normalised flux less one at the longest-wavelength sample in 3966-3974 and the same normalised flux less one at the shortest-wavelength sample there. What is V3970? -0.02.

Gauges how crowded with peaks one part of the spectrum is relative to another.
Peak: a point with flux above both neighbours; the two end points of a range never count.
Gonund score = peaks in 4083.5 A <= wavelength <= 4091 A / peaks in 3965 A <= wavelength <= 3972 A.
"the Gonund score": 1.0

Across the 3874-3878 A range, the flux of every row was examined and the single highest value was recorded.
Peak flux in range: 116.8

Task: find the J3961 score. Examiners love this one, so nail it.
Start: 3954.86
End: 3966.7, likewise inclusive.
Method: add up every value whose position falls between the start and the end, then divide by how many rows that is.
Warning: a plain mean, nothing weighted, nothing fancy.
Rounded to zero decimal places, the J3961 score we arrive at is 110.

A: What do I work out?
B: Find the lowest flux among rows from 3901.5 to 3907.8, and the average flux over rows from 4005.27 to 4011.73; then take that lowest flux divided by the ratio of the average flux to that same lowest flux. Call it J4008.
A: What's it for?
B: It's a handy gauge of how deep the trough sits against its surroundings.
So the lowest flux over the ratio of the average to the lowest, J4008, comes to 72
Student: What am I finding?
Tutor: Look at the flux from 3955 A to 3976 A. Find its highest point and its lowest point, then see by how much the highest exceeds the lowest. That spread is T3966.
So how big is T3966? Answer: 55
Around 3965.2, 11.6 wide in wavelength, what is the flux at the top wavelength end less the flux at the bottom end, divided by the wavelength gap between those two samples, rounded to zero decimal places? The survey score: -1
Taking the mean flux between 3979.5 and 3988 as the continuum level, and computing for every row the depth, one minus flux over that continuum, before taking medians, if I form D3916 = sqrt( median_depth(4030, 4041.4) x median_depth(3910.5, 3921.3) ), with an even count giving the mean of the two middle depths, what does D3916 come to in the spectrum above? 0.15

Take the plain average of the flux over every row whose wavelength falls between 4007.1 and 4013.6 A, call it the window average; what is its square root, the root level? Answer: 10.7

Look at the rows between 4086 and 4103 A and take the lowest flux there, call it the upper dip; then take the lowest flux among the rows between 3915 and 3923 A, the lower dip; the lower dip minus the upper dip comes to 33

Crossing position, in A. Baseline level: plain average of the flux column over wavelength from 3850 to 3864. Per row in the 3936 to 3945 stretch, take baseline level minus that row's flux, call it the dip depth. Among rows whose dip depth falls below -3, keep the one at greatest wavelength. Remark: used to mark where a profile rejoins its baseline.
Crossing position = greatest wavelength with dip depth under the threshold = 3942.59 A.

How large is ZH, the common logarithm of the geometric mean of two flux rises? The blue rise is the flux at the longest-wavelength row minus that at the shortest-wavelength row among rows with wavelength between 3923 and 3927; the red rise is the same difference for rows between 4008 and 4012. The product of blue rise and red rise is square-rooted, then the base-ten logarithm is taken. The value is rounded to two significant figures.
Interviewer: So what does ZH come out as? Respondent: 1.3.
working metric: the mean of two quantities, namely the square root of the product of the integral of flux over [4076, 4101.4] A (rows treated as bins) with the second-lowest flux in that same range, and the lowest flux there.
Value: 275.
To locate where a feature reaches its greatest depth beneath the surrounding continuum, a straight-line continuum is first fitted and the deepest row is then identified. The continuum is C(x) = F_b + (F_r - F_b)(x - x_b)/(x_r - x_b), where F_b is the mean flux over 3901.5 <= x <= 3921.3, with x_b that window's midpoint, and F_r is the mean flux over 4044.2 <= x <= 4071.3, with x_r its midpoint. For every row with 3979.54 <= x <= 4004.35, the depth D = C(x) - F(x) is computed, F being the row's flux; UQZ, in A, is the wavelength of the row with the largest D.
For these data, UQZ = 3980.91 A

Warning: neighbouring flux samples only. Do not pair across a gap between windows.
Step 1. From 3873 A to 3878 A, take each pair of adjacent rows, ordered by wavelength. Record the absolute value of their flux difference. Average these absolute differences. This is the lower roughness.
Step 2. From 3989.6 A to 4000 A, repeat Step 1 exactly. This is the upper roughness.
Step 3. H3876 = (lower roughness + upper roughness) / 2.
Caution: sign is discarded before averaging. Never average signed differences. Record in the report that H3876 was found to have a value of 15.5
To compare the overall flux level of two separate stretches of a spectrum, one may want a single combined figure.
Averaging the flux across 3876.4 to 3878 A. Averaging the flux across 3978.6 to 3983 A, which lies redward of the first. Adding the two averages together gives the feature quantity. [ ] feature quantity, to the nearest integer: 198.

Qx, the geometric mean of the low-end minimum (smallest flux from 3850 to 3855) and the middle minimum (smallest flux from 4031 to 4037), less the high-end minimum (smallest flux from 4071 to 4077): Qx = -31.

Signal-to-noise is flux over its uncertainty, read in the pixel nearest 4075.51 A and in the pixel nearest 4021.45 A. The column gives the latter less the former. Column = -2.9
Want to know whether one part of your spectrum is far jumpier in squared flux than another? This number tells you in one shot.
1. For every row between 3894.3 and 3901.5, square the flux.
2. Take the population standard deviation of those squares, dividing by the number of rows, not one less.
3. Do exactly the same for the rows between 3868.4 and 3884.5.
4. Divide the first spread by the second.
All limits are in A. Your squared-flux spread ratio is 0.4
